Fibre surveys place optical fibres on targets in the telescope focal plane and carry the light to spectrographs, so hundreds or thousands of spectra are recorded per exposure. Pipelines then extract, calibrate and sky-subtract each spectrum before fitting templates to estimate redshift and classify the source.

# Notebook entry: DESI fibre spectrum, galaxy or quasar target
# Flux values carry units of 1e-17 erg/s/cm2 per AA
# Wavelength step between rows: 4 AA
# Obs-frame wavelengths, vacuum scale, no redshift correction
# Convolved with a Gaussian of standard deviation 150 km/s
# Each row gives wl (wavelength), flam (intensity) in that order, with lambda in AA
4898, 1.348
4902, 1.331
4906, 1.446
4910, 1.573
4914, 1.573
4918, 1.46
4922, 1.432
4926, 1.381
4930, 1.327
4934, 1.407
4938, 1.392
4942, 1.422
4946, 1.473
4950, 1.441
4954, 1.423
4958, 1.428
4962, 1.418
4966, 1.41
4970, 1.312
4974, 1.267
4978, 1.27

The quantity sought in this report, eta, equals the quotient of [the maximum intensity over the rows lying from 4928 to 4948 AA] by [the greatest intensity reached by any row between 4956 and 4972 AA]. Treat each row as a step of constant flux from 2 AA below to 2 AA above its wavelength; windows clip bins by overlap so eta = 1.03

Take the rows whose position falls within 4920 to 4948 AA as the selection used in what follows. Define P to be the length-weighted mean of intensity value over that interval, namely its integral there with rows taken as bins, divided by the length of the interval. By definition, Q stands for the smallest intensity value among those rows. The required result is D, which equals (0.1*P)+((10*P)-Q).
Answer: 12.9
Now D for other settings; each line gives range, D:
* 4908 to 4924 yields 13.8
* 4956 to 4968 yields 12.9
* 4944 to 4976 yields 12.8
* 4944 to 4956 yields 13.2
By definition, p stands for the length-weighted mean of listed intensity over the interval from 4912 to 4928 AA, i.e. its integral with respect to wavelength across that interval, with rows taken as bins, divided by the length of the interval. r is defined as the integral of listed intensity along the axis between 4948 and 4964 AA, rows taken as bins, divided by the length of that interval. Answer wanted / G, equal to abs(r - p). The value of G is 0.034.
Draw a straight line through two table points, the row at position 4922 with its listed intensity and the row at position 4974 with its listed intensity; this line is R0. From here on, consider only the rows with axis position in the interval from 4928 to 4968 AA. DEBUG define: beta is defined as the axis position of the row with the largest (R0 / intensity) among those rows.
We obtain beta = 4930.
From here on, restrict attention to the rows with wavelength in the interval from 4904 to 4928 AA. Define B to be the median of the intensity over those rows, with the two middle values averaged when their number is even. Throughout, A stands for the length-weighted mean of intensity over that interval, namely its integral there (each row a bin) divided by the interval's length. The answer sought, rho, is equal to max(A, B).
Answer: 1.48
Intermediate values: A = 1.48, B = 1.45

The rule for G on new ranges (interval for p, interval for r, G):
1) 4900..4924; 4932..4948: 0.046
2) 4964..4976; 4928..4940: 0.046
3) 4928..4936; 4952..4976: 0.009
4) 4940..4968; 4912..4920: 0.086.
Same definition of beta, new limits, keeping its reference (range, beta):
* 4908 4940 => 4930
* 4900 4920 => 4902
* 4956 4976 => 4974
